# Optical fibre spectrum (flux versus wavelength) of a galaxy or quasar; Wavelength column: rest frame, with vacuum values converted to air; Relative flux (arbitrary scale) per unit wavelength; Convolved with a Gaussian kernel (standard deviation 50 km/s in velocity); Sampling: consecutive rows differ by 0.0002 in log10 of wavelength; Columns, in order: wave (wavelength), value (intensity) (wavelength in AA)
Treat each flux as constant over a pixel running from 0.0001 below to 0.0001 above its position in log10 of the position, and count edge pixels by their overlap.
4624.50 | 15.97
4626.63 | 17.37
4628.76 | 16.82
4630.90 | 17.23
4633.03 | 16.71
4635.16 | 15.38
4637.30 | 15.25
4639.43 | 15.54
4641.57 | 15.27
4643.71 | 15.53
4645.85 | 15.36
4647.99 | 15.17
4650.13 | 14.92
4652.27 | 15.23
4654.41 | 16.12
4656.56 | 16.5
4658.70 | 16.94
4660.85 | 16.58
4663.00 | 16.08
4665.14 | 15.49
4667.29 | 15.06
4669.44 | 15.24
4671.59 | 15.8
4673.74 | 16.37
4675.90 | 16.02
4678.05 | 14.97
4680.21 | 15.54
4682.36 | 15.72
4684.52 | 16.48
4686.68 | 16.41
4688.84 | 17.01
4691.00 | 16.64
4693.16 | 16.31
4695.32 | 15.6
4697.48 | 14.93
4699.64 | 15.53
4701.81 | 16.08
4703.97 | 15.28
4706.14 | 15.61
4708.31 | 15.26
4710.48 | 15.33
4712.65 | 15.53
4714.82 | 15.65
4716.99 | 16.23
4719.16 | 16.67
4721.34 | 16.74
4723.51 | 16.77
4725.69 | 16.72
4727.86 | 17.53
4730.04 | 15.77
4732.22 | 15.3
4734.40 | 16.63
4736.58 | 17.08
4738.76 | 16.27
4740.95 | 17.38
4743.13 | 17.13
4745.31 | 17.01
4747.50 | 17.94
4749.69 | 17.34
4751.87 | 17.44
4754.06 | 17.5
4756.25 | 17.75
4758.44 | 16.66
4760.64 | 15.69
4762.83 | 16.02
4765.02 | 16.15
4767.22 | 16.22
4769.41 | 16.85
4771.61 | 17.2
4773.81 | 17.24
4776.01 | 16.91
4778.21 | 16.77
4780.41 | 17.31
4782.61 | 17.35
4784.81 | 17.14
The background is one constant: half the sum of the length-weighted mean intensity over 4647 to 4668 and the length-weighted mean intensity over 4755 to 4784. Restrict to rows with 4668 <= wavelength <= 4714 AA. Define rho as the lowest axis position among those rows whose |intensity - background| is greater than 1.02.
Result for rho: 4669.44 AA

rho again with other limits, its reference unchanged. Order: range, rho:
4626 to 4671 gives 4626.63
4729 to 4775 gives 4740.95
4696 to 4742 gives 4697.48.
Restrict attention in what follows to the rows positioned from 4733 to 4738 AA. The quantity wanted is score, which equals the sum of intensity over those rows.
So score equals 33.7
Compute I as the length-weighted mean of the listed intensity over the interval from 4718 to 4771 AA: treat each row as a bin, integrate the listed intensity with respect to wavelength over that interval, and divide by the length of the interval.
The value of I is 16.8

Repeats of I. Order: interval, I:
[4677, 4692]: 16.1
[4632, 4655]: 15.5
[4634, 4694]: 15.8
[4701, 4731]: 16.1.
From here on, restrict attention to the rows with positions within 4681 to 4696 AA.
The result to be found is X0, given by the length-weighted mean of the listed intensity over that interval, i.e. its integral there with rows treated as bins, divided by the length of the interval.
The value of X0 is 16.3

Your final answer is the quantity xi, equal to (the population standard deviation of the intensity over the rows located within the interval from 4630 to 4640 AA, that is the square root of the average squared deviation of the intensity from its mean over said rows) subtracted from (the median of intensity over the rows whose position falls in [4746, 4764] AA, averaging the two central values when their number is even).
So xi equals 16.6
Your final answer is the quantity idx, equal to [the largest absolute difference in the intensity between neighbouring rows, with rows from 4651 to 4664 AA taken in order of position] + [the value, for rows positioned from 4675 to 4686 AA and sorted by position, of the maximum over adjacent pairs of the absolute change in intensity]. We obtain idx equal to 1.94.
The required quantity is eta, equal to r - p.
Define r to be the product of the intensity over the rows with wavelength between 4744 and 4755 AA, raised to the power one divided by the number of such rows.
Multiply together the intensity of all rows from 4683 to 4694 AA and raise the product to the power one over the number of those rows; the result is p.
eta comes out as 0.9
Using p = 16.6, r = 17.4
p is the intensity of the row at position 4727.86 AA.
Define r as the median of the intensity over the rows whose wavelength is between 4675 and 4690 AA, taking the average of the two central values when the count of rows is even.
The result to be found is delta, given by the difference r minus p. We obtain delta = -1.5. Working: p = 17.53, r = 16.0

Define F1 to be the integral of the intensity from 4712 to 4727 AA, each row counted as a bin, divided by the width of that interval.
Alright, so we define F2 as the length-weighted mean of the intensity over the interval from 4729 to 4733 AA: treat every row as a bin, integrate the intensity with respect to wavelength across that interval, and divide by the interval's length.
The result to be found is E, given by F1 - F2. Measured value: 0.83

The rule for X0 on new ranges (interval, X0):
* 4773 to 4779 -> 17.0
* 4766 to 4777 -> 16.9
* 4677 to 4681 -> 15.2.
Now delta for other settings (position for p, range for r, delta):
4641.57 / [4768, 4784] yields 1.9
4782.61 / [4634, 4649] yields -2.0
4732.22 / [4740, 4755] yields 2.1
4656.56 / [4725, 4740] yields 0.1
